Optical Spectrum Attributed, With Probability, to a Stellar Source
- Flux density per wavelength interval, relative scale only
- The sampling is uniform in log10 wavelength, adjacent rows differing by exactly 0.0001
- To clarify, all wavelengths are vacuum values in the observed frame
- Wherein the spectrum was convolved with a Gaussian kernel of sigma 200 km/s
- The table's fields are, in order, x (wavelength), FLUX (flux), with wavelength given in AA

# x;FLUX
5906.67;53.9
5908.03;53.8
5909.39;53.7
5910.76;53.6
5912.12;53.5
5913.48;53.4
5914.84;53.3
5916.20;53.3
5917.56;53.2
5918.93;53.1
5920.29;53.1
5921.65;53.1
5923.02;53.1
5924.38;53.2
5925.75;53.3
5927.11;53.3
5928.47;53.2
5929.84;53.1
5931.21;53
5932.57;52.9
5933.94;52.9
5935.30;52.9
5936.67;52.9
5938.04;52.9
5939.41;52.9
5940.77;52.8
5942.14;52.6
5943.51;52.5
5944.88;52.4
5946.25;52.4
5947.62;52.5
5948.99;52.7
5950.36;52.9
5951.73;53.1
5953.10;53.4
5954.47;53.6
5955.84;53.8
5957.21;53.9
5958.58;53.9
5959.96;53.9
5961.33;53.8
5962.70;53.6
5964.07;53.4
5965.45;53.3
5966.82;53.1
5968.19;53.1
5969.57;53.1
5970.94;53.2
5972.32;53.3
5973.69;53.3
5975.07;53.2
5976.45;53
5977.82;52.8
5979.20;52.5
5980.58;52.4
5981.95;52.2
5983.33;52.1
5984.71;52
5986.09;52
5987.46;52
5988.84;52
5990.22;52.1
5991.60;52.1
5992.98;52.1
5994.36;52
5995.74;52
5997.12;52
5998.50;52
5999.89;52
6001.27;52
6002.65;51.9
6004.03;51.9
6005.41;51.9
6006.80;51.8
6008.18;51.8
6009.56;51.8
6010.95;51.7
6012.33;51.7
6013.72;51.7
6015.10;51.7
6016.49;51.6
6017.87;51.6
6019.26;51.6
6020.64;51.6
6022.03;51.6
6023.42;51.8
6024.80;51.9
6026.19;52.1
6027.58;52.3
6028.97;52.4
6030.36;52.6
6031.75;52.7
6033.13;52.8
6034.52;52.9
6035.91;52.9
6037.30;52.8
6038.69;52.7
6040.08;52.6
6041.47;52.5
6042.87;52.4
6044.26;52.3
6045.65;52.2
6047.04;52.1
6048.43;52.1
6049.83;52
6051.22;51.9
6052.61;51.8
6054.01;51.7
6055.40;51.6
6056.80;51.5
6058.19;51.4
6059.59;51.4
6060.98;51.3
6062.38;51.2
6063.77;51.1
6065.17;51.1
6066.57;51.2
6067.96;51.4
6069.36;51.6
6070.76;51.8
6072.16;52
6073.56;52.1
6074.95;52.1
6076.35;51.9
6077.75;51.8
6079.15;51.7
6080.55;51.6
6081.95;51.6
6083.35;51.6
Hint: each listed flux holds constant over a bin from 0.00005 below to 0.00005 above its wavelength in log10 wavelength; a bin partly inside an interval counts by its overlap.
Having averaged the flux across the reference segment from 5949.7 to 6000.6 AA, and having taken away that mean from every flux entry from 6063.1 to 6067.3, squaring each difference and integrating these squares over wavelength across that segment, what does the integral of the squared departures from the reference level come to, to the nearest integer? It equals 12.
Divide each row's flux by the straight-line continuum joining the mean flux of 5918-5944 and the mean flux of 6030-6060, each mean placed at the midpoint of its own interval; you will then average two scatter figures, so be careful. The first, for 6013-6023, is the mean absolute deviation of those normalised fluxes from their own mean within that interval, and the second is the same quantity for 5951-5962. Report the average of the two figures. 0.0026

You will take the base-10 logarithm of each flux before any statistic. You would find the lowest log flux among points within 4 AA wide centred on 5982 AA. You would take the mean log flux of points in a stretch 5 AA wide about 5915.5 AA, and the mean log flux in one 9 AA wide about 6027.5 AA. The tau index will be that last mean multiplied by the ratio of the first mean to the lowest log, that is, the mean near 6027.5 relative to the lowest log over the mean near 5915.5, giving 1.73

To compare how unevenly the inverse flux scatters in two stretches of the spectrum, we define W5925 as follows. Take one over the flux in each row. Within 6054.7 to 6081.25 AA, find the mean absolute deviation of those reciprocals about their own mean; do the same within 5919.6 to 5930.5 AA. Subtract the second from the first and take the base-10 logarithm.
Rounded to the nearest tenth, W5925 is -4.1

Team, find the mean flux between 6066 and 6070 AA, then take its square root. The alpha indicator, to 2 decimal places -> 7.17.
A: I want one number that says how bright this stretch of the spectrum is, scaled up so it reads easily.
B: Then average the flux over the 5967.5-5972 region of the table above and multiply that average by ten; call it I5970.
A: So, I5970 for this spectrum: 531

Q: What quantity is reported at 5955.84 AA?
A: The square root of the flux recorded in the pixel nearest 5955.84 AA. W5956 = 7.33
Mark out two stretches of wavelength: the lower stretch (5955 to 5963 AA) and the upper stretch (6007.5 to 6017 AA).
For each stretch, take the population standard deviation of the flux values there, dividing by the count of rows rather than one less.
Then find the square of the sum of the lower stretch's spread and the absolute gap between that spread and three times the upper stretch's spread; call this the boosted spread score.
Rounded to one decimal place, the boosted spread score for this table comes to 0.0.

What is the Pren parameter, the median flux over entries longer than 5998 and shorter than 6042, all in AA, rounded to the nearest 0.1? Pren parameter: 51.9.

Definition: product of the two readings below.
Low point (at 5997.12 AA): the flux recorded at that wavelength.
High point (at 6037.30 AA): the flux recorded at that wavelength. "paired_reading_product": 2746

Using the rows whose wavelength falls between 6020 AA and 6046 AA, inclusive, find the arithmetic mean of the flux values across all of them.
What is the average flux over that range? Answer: 52.37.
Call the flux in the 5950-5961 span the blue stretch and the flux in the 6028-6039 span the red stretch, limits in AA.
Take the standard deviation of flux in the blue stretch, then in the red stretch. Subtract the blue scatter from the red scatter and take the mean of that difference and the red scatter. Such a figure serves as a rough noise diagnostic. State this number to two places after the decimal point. -0.03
